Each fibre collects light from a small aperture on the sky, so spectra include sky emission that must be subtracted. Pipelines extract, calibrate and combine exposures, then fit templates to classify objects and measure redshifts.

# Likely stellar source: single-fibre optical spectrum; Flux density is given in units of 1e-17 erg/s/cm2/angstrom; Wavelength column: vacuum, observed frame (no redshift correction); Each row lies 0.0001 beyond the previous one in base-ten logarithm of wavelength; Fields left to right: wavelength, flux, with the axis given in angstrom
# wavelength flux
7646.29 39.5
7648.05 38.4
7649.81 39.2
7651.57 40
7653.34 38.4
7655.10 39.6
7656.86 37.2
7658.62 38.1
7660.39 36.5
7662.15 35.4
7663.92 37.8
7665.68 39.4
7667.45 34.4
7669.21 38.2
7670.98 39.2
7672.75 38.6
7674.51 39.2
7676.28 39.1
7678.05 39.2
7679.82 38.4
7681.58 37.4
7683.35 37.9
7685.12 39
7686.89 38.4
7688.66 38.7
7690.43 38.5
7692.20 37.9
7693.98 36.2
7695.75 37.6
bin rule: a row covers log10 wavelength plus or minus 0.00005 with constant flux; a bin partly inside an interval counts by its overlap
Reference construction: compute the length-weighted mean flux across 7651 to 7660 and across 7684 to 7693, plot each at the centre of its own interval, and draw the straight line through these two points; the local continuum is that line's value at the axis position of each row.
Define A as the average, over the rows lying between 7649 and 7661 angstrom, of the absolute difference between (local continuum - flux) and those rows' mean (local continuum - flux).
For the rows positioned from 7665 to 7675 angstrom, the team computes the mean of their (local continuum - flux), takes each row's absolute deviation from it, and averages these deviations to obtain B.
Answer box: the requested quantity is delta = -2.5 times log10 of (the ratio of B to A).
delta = -0.24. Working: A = 1.01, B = 1.25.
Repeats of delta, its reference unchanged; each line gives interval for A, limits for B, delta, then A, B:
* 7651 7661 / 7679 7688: 0.89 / 1.04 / 0.46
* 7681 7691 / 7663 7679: -0.91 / 0.44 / 1.03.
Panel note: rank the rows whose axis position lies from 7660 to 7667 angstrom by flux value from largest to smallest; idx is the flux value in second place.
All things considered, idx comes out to 37.8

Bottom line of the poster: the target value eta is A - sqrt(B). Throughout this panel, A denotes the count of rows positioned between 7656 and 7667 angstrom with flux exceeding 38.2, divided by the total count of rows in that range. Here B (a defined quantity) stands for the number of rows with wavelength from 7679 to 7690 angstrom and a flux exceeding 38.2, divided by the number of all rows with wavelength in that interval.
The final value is -0.65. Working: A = 0.17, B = 0.7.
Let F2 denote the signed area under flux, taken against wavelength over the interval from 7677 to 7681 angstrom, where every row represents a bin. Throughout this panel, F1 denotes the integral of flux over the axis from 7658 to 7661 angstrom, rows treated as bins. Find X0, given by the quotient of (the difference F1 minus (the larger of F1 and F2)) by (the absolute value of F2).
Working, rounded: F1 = 112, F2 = 155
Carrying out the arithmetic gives -0.280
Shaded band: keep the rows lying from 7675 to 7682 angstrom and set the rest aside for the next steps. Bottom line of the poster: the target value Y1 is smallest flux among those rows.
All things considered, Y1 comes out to 37.4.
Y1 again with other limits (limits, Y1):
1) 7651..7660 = 37.2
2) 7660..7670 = 34.4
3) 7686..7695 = 36.2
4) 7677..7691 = 37.4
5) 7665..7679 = 34.4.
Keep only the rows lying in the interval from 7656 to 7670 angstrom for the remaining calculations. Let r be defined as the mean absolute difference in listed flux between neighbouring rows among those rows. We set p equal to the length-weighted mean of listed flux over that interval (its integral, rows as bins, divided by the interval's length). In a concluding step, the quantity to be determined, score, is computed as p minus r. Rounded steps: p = 37.12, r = 2.3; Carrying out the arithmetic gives 34.8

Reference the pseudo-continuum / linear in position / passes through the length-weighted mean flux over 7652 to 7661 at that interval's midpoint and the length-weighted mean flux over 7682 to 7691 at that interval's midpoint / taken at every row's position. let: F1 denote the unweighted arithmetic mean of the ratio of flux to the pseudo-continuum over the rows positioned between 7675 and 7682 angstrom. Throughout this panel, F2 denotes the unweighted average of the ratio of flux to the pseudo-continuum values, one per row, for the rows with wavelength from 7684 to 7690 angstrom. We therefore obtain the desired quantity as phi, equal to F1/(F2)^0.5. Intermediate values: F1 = 1.00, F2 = 1.01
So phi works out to 1.00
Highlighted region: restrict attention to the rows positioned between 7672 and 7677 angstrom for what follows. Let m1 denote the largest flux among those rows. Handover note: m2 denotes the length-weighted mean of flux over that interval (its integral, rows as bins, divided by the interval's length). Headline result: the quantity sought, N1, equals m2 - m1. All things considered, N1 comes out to -0.2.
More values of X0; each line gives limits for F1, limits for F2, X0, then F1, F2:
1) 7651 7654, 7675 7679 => -0.250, 117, 156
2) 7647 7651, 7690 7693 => 0.000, 156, 115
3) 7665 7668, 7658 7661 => -0.007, 111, 112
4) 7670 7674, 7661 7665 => 0.000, 156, 147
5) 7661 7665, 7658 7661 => 0.000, 147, 112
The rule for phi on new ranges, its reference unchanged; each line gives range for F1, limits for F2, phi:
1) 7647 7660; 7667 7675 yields 1.02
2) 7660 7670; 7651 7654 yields 0.95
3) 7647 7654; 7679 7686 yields 1.03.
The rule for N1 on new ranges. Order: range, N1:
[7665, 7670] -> -2.2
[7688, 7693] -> -0.3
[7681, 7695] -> -1.0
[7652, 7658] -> -1.1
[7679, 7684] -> -0.4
